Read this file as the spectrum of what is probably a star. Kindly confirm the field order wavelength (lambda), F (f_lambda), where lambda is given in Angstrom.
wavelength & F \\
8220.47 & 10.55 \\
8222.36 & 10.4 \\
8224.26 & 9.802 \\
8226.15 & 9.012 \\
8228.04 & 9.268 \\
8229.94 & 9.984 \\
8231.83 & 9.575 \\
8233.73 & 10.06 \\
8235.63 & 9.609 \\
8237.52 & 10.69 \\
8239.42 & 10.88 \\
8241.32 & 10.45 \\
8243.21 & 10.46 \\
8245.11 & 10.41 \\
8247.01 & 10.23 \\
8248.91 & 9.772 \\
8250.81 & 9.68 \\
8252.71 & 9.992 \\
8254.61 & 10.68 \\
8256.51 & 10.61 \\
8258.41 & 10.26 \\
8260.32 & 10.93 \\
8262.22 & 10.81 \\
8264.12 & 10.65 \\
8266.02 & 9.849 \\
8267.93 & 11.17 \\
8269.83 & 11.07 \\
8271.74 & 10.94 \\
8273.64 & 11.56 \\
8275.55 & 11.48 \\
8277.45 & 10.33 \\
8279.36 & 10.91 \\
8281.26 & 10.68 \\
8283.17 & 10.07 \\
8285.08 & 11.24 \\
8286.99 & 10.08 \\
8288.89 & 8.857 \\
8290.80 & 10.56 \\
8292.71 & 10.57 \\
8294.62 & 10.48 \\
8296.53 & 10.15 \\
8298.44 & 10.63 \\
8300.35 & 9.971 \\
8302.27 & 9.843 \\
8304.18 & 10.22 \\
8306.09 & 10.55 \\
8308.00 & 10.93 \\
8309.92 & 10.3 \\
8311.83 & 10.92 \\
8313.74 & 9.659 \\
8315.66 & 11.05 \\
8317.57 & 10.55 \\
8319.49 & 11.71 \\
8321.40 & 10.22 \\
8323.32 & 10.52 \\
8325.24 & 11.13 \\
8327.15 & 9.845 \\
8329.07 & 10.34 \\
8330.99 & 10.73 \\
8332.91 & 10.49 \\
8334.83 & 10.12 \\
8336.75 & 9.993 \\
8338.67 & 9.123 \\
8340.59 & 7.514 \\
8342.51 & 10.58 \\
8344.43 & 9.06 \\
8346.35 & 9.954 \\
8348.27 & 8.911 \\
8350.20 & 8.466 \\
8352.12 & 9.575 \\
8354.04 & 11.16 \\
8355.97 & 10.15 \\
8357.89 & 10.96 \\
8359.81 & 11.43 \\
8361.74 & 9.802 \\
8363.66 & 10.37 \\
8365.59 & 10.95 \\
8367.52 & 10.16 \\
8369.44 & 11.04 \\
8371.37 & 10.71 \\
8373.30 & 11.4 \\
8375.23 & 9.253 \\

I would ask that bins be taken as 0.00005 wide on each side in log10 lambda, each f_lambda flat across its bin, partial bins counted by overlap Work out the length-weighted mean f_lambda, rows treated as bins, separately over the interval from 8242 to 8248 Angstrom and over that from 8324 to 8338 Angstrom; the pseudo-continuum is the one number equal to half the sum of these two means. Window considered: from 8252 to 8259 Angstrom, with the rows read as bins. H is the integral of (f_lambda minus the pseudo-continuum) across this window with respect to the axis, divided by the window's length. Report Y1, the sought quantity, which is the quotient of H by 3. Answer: 0.01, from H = 0.04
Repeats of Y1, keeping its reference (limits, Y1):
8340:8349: -0.36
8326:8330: -0.07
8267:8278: 0.25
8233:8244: 0.00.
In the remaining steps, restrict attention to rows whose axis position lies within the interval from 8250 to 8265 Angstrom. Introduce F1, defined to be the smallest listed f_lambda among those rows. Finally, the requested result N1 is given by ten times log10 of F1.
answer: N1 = 9.86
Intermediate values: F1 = 9.68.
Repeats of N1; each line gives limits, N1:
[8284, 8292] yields 9.47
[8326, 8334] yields 9.93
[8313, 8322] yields 9.85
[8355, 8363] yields 9.91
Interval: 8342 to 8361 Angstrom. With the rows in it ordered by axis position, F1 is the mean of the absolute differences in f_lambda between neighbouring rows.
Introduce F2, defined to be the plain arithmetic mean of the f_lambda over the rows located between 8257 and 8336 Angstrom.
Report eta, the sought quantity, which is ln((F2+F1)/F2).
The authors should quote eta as 0.09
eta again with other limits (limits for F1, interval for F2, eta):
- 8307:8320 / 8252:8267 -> 0.08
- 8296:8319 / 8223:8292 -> 0.06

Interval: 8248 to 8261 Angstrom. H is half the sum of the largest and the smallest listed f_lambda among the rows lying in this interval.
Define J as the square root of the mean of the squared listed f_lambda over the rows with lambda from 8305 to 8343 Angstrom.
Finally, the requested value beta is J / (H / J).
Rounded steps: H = 10.3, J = 10.3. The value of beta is 10.4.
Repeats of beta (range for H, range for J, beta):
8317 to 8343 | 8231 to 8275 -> 11.4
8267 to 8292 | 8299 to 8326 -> 10.9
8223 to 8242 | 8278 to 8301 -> 10.8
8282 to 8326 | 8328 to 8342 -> 9.4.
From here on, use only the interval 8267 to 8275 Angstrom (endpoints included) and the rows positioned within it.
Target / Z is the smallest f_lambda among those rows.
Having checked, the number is 10.94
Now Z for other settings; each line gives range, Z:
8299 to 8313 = 9.843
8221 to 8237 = 9.012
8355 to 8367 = 9.802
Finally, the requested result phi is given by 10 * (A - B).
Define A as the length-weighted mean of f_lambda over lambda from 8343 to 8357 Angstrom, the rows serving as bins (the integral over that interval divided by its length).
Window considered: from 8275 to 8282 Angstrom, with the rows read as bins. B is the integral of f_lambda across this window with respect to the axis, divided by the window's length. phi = -12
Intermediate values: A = 9.7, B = 10.8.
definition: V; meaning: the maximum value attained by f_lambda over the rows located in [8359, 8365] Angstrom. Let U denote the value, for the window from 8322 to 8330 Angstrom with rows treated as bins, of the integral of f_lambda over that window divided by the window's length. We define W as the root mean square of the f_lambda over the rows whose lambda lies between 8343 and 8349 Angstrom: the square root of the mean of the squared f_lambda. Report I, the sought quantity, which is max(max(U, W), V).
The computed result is 11.4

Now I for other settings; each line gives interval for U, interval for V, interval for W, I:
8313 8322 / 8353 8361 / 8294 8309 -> 11.4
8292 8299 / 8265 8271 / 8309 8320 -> 11.2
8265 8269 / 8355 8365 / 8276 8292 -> 11.4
